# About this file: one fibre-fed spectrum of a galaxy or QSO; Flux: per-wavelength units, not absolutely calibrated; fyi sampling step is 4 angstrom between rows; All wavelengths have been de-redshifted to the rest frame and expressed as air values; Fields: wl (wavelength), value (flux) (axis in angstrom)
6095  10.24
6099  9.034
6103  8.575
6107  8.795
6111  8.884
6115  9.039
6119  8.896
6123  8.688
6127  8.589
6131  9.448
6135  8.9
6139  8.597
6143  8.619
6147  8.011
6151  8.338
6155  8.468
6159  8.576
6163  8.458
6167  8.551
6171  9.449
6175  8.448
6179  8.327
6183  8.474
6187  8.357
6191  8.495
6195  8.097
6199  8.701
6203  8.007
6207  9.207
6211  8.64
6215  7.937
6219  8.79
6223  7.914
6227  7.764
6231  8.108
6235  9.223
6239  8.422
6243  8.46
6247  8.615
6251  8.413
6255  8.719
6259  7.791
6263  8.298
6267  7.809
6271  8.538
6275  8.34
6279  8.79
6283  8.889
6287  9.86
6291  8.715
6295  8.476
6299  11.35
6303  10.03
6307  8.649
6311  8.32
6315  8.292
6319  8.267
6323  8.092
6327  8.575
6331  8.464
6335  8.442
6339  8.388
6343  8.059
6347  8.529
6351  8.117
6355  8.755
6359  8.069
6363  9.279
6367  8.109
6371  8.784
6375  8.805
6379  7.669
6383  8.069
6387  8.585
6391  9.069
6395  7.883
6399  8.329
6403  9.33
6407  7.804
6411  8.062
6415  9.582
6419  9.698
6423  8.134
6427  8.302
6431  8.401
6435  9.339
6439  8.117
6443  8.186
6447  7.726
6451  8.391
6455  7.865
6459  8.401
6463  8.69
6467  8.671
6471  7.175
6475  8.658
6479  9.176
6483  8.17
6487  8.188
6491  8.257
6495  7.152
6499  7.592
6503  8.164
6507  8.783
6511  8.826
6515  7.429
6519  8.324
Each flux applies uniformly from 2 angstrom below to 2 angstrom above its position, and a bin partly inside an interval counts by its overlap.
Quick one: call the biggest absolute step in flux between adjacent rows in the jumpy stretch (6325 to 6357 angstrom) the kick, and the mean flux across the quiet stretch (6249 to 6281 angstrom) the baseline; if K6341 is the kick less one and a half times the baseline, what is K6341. -11.9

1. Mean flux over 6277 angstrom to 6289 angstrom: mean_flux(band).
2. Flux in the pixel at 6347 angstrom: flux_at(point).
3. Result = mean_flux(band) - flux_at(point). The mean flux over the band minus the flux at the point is 0.65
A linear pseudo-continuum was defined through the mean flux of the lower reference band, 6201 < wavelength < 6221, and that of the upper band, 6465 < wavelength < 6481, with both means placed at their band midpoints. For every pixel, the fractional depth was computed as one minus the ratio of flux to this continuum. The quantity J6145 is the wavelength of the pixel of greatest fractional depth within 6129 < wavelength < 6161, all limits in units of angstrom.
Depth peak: 6147 angstrom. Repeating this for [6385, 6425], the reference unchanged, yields 6407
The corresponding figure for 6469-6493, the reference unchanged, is 6471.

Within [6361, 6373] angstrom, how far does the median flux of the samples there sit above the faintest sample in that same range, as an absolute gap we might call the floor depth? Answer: 0.7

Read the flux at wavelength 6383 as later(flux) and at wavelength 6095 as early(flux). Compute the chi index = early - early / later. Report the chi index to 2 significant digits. 9.0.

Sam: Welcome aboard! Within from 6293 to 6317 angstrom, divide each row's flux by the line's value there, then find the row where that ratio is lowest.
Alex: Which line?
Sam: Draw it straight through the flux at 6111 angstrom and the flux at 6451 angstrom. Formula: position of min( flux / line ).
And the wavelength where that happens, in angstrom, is 6315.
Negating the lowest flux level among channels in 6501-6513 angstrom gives -8.16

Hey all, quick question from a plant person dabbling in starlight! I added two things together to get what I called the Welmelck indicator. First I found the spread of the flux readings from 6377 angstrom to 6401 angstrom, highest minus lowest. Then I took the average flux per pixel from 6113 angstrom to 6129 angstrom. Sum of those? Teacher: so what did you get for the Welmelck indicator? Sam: 10.2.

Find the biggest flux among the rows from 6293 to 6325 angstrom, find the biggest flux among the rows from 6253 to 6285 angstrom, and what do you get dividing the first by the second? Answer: 1.28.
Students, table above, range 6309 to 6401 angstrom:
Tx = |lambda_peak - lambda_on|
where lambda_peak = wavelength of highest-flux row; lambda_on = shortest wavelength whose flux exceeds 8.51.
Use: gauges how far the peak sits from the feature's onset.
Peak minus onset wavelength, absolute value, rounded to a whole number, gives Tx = 36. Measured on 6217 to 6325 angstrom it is 80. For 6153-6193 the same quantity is 12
